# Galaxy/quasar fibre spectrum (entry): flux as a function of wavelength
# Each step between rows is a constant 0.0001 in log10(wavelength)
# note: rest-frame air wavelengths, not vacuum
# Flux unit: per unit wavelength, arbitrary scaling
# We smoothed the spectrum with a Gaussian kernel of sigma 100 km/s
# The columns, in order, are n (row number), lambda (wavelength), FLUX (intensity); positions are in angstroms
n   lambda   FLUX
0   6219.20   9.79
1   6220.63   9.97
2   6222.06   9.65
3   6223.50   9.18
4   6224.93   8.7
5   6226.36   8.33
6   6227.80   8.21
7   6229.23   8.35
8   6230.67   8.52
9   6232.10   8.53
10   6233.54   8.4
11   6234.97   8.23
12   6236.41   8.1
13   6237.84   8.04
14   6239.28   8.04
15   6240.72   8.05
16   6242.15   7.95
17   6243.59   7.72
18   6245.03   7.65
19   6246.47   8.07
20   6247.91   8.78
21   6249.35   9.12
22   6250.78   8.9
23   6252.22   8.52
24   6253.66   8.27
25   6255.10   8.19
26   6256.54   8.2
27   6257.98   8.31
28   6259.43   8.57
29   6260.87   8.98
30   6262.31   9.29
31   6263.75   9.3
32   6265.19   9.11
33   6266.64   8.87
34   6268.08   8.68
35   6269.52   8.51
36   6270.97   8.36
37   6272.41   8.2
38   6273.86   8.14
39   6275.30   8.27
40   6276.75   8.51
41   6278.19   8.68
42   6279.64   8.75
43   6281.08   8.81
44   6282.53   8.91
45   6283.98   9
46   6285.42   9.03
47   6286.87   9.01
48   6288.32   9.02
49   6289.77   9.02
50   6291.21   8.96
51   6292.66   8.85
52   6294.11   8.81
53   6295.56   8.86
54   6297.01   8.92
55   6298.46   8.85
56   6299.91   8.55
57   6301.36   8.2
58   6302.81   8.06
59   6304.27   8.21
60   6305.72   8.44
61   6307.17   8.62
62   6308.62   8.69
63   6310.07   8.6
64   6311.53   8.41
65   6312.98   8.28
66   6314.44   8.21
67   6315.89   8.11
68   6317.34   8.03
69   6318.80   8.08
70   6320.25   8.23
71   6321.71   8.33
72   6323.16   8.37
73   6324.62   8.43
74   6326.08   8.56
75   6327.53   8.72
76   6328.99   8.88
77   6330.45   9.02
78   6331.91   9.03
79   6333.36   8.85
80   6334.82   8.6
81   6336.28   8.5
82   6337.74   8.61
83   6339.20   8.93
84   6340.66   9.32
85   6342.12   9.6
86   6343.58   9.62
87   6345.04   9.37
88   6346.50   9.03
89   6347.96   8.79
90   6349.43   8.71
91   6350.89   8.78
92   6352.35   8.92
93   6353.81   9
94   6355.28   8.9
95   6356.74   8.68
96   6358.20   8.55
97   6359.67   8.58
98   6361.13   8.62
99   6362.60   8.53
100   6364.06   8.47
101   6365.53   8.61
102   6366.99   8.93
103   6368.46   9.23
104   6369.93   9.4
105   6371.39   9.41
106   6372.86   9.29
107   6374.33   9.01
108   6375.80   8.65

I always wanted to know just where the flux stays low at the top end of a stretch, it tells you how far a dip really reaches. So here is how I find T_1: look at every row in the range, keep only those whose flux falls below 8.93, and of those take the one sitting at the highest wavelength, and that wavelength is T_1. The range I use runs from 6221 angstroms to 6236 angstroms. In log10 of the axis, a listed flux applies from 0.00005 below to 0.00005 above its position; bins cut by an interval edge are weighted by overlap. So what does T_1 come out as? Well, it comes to 6234.97 angstroms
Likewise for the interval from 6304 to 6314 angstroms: 6312.98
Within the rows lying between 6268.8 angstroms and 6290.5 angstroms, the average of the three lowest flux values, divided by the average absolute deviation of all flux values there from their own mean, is 29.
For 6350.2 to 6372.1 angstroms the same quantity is 34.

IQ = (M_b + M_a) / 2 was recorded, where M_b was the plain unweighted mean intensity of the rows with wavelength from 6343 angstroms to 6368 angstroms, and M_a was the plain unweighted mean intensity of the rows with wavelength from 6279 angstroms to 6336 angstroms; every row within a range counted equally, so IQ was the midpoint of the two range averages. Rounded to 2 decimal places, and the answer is 8.73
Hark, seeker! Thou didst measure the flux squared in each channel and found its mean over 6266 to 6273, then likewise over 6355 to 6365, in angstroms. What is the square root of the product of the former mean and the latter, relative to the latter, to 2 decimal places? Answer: 0.99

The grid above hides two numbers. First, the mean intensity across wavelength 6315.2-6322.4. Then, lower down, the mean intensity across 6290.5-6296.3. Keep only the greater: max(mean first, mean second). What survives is 8.9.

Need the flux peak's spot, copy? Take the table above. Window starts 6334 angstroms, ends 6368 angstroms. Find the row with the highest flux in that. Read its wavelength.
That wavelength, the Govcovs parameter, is 6343.58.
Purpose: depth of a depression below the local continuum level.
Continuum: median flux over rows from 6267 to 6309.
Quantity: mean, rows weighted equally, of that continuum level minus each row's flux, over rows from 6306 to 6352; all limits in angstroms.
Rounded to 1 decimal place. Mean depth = 0.0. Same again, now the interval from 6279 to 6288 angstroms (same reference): -0.2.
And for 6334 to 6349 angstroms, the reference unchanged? -0.3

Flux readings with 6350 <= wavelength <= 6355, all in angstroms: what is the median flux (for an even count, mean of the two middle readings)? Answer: 8.9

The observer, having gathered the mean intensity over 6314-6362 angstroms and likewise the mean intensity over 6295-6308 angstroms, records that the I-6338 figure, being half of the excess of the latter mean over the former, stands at -0.10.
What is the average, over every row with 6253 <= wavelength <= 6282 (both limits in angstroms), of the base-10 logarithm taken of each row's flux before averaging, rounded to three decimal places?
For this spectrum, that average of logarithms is 0.934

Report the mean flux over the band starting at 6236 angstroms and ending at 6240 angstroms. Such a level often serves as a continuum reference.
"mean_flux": 8.1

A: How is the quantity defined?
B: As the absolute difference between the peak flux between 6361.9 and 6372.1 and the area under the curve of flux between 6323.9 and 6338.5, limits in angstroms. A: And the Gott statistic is 118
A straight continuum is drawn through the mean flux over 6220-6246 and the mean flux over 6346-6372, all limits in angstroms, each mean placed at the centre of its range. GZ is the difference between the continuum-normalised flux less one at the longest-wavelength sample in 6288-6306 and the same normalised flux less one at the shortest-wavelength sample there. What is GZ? -0.07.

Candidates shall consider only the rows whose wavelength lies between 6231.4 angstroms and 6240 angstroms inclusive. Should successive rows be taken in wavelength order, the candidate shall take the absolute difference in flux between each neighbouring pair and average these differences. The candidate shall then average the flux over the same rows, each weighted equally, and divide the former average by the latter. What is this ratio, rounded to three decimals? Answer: 0.012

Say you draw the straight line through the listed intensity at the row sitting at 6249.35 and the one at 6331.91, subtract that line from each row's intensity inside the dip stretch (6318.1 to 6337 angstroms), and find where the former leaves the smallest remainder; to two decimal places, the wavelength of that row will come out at 6318.80 angstroms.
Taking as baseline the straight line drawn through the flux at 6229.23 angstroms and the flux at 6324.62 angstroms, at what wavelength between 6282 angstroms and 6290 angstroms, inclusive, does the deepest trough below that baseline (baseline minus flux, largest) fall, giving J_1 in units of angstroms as 6282.53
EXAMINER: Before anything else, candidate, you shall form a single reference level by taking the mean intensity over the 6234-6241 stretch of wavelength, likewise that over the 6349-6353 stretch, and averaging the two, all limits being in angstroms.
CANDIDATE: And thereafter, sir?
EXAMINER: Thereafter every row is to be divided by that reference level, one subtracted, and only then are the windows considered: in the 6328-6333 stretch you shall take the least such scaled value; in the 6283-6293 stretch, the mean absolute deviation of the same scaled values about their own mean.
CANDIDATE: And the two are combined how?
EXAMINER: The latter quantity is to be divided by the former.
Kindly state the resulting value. 0.1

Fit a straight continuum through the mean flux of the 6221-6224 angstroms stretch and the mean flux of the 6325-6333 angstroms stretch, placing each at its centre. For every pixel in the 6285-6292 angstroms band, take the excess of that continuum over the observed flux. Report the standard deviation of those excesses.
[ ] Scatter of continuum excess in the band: 0.02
